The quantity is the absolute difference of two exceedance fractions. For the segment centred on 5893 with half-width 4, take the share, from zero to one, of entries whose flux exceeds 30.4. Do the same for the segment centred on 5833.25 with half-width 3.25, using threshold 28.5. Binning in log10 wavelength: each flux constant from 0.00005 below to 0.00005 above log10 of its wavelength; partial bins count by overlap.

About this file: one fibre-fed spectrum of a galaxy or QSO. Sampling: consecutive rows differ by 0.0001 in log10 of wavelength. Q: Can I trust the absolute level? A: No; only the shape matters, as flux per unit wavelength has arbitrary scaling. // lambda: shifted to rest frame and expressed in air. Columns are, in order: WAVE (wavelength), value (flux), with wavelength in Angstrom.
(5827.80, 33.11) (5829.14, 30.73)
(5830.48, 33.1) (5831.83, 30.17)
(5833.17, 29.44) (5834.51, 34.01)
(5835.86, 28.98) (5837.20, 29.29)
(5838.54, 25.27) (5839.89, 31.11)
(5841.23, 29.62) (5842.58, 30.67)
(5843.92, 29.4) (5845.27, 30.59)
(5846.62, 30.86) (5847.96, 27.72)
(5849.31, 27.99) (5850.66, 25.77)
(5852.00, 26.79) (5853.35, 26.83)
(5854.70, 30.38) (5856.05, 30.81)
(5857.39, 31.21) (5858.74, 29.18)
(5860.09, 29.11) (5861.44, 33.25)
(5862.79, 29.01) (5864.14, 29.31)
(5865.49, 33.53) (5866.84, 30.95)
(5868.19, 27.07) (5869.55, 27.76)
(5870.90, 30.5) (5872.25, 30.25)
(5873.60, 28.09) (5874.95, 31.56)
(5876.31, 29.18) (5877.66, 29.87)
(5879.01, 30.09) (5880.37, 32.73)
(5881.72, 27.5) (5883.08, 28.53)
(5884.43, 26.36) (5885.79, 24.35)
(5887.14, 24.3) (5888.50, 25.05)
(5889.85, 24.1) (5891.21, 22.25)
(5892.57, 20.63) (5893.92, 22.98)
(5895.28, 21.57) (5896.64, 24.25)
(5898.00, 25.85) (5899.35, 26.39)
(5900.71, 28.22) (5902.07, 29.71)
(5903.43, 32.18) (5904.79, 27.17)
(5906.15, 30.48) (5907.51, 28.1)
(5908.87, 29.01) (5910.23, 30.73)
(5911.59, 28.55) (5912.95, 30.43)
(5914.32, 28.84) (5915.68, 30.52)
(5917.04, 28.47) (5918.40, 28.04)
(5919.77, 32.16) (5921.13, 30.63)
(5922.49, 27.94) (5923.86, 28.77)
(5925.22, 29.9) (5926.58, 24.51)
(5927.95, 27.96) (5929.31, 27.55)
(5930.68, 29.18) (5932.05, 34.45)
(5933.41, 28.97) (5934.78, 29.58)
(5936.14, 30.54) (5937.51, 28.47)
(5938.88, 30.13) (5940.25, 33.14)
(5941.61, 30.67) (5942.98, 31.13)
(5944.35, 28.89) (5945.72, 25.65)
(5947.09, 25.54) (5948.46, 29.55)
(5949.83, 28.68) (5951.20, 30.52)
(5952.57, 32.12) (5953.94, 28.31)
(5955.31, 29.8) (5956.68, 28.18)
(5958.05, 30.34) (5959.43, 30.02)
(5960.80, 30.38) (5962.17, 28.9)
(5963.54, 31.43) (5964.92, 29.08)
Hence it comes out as 1.00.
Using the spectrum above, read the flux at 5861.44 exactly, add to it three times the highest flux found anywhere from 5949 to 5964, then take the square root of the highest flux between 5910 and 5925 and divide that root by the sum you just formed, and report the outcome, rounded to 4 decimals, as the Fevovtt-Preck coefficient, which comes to 0.0438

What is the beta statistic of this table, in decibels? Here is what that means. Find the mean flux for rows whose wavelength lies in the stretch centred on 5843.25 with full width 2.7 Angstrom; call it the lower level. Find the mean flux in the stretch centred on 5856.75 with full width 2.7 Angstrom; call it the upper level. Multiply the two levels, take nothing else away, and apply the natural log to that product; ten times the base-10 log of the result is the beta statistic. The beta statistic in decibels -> 8.35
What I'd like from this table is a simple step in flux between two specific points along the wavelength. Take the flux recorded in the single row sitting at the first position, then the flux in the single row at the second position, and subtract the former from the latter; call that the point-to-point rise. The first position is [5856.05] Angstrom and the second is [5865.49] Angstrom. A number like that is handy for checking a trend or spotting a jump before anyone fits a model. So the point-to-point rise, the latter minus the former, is 2.7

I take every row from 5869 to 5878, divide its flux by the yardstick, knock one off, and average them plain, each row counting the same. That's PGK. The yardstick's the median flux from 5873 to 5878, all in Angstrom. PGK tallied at 0.003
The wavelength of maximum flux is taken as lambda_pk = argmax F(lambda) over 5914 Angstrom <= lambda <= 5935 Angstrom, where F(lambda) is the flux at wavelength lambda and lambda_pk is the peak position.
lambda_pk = 5932.05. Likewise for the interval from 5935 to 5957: 5940.25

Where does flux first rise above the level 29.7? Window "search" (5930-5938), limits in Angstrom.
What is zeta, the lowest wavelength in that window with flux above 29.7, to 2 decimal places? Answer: 5932.05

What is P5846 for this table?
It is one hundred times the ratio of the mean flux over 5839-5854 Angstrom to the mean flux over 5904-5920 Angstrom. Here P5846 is 98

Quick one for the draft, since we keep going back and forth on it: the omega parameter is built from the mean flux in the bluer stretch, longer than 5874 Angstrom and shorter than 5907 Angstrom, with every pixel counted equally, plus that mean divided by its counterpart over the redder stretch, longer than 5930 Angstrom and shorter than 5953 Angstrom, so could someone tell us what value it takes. 27.8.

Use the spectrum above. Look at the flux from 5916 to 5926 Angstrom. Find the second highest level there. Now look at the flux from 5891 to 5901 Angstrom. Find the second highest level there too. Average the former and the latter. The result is 28.5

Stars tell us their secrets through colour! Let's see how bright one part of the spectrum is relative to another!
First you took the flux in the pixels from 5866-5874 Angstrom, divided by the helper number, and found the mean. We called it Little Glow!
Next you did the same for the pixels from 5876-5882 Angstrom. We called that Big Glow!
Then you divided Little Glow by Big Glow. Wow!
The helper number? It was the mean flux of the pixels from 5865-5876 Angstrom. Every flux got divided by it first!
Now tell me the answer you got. 0.97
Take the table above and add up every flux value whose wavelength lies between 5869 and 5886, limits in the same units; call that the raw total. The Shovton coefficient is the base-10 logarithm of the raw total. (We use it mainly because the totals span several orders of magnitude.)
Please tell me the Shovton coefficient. 2.576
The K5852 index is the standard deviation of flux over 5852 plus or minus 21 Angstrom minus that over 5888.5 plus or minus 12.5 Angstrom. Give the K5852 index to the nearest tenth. -1.1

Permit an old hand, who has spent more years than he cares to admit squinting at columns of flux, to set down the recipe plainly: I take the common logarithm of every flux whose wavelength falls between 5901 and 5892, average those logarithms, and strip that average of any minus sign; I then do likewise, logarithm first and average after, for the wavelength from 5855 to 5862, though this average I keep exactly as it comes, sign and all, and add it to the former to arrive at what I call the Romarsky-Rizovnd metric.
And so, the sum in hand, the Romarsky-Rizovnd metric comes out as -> 2.87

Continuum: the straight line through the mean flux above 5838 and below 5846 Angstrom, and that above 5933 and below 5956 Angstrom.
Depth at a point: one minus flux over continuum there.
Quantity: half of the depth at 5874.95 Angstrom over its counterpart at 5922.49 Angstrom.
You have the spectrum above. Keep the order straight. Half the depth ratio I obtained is -0.7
